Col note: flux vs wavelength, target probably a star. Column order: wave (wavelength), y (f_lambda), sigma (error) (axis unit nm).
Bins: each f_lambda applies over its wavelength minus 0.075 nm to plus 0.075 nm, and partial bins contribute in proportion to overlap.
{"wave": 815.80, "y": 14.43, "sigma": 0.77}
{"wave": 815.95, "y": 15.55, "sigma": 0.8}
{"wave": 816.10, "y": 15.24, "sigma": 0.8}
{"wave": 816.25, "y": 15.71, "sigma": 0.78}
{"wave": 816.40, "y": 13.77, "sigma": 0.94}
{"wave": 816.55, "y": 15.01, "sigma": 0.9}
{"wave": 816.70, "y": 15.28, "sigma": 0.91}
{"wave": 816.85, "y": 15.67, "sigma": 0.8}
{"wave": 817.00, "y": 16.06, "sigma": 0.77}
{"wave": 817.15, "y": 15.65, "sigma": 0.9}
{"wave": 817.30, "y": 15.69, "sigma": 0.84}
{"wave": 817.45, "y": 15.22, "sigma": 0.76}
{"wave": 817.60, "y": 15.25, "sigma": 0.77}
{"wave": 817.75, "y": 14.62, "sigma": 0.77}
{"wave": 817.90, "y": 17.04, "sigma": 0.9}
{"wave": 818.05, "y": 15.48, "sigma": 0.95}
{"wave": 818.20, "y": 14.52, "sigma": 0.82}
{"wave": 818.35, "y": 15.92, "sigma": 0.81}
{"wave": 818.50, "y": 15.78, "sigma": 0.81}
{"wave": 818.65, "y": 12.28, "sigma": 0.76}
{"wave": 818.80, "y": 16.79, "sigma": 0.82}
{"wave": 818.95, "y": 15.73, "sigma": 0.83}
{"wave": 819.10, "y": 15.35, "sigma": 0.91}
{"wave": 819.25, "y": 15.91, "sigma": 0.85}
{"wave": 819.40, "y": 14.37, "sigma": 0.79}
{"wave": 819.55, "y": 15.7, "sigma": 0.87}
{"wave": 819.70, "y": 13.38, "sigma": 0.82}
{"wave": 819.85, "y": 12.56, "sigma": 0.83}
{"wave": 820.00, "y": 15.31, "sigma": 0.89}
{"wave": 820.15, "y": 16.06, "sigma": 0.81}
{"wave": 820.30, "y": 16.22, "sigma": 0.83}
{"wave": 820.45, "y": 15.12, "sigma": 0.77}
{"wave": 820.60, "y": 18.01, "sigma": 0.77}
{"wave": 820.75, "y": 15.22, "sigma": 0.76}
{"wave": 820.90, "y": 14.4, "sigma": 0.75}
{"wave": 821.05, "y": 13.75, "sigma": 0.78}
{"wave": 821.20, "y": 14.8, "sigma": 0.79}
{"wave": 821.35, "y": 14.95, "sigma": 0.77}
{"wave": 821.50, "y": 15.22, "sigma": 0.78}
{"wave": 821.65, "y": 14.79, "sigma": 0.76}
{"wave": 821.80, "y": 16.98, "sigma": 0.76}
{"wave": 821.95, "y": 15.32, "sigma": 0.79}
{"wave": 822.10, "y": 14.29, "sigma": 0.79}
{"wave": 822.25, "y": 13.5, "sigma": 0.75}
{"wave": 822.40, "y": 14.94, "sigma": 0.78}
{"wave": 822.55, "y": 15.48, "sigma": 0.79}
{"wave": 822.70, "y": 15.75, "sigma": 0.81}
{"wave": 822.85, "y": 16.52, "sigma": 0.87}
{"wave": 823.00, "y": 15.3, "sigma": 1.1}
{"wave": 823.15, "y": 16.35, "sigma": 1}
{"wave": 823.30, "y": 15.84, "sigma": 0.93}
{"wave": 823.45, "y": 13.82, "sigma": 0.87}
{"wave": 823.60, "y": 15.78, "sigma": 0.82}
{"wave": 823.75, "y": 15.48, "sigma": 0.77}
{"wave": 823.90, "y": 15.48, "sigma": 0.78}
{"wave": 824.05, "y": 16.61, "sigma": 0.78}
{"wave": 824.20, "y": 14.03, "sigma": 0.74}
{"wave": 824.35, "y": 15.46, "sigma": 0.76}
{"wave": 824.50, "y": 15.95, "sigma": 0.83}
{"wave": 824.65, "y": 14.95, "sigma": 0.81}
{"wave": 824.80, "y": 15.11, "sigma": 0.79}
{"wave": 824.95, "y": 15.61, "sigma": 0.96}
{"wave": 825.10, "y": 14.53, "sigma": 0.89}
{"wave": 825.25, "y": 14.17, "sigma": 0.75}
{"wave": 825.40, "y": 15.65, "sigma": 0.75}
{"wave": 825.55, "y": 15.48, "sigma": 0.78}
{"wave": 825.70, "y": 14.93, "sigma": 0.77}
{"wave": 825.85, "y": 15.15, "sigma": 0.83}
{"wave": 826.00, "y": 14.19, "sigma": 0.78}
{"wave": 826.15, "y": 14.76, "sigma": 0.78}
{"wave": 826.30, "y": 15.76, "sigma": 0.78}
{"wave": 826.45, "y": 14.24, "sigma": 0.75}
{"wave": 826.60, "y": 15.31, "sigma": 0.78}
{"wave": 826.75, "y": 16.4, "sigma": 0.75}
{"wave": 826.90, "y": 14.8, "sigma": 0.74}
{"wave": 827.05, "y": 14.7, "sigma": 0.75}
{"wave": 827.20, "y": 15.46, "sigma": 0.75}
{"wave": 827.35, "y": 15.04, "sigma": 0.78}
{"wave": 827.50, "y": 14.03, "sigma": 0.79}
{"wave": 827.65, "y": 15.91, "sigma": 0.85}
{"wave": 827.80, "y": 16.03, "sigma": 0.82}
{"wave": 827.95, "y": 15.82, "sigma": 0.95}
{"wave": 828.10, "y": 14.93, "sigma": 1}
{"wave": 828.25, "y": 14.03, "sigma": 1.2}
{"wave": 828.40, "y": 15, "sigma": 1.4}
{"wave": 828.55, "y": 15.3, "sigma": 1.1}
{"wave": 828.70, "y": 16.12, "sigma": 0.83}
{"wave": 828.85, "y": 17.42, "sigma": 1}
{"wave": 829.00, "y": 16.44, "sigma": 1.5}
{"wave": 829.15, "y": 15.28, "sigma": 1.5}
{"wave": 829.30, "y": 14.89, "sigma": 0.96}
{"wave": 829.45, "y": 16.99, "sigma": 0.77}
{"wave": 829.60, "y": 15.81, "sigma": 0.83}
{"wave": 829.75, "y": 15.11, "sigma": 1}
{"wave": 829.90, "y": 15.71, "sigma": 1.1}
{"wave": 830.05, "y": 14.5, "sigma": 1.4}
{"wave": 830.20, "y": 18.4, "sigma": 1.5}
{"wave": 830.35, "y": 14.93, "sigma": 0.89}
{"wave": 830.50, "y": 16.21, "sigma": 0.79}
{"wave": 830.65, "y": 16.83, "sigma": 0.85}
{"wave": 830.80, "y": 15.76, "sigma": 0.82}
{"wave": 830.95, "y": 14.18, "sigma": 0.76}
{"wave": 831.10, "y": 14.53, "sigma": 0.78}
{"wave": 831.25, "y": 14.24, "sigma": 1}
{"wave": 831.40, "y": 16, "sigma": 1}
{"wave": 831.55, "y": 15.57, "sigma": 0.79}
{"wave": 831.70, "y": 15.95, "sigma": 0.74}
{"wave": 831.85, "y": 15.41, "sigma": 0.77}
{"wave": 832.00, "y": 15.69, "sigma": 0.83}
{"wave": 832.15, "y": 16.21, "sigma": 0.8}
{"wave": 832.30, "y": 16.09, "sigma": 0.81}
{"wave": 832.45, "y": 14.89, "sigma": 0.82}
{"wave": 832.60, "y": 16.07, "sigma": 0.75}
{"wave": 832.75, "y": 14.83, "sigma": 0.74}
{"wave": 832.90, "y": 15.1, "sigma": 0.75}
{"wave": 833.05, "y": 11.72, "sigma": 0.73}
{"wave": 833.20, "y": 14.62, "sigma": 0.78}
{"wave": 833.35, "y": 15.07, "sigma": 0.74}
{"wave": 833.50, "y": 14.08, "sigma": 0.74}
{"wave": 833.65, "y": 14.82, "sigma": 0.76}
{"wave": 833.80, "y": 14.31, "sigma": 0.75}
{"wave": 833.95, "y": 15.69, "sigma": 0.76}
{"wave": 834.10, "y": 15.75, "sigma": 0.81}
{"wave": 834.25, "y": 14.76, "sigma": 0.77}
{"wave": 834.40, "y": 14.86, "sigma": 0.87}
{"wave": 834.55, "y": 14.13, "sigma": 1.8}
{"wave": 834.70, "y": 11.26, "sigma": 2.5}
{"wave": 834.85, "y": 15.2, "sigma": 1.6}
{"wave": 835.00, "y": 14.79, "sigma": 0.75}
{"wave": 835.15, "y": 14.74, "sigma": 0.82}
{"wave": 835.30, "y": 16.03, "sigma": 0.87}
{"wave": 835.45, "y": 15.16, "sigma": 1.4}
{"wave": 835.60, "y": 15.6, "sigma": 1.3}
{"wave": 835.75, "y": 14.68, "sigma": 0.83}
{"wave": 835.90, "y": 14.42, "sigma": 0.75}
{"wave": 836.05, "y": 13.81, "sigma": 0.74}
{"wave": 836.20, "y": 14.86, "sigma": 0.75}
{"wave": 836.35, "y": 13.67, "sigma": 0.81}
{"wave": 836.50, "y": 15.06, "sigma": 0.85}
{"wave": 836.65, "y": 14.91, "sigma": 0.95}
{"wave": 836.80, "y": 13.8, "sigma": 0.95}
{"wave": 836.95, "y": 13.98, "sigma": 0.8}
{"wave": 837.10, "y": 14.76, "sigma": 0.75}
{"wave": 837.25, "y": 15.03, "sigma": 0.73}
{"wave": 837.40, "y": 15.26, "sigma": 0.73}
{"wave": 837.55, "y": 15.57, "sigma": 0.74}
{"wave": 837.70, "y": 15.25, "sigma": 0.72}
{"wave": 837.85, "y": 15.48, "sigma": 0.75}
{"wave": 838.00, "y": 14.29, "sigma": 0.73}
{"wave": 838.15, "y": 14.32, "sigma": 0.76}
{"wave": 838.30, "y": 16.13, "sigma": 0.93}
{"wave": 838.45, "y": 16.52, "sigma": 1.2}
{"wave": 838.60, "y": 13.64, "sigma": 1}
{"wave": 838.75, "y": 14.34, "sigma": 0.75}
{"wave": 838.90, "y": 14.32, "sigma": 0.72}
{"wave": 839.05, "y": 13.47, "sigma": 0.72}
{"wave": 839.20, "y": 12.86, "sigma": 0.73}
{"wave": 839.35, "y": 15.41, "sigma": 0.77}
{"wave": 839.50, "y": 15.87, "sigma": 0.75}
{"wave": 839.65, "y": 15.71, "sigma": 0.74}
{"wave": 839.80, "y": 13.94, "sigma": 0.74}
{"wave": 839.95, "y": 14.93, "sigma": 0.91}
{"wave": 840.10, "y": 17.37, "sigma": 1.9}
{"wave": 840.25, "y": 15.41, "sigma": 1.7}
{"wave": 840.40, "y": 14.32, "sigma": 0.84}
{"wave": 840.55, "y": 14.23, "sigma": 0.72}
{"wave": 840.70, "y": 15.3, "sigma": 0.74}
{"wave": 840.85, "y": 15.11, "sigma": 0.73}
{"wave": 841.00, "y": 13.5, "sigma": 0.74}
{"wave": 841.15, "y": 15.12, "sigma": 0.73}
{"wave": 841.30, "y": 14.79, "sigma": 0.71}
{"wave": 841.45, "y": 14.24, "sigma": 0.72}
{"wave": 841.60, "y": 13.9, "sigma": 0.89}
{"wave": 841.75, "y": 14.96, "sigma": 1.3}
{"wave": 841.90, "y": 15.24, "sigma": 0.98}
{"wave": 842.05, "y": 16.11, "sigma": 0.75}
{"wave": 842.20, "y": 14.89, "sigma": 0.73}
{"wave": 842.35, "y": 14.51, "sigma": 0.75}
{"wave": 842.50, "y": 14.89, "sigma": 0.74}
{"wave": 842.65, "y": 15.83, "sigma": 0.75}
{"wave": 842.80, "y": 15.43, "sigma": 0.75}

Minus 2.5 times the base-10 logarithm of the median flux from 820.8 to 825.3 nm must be -2.96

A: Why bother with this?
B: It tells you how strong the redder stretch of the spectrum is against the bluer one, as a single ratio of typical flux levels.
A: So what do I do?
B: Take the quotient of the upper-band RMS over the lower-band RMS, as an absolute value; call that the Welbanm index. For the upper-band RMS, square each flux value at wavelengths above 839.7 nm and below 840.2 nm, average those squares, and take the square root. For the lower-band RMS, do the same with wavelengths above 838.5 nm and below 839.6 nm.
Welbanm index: 1.08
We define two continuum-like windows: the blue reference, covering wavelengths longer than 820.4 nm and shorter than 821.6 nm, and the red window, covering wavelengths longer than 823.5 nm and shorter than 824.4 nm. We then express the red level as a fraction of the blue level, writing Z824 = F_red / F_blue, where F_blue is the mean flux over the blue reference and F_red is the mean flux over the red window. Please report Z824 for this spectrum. 1.02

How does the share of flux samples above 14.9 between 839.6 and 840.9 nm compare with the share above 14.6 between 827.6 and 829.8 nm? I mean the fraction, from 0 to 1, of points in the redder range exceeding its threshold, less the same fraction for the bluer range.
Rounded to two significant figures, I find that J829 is -0.27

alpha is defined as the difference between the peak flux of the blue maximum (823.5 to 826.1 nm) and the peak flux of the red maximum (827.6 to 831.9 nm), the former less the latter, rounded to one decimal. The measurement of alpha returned -1.8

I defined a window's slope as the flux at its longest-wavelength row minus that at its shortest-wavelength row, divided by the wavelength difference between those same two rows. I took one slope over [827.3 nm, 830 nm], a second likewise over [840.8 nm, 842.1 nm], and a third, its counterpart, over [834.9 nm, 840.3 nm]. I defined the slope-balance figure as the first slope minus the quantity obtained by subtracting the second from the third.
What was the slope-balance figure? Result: 1.0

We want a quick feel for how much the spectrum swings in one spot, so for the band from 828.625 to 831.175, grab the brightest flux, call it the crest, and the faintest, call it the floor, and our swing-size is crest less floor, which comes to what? 4.2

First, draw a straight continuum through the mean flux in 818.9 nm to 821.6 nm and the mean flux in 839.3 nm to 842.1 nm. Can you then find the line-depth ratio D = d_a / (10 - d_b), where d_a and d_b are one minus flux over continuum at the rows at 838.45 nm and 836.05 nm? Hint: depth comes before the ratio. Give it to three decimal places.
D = -0.010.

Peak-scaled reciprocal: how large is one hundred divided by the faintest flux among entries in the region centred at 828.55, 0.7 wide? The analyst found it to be 7.13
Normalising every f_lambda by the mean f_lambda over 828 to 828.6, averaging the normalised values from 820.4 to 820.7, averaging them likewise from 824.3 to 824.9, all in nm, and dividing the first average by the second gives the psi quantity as 1.08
